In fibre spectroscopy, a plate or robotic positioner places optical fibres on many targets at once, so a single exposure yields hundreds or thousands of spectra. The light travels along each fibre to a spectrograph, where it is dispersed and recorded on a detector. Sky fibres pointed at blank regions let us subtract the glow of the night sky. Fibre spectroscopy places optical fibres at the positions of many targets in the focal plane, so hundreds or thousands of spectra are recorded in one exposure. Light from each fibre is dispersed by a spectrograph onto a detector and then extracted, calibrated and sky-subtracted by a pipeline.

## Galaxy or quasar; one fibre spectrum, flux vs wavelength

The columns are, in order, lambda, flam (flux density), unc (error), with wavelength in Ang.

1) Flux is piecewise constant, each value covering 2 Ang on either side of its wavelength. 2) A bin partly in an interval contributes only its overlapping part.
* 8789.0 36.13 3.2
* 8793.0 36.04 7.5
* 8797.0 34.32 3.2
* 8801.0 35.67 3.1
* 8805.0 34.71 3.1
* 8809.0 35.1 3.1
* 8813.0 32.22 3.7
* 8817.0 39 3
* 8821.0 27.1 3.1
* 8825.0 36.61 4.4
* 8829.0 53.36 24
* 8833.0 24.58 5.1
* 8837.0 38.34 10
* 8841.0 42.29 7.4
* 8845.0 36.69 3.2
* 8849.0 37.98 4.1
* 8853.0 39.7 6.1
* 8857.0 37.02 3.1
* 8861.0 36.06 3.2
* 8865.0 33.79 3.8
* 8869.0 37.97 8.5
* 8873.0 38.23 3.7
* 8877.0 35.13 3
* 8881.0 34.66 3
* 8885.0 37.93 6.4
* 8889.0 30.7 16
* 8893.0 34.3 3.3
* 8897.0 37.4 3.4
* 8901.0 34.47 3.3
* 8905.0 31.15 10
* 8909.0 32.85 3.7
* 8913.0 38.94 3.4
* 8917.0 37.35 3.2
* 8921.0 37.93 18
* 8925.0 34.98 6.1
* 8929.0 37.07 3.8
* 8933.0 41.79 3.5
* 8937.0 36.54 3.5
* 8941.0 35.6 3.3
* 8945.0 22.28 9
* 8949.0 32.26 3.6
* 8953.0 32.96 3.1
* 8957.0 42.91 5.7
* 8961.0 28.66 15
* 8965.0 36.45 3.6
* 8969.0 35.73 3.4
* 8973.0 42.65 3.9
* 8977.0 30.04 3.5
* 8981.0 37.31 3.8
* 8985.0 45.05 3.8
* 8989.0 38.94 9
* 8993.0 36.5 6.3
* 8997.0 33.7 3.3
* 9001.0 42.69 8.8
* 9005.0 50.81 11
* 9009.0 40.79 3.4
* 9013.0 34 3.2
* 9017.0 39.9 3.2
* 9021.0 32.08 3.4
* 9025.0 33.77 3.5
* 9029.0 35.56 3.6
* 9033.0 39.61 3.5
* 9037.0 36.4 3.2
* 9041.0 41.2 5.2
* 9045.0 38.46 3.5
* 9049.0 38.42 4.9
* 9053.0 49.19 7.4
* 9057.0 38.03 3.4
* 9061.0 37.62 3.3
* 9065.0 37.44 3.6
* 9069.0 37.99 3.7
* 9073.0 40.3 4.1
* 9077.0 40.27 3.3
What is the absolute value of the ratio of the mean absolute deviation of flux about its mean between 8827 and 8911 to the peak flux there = 0.065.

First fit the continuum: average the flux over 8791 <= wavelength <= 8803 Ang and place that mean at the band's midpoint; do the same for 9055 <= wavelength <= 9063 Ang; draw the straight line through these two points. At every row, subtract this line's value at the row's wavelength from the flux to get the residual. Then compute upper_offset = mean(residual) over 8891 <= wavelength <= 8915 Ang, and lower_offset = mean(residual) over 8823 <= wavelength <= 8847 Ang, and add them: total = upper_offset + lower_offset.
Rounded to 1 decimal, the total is 1.4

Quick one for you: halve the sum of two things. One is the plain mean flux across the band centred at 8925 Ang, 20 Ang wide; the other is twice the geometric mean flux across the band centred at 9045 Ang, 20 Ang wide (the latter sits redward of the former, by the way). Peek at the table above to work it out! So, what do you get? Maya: 59.4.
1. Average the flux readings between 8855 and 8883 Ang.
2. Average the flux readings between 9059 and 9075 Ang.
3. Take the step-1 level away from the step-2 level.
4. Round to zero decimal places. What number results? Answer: 2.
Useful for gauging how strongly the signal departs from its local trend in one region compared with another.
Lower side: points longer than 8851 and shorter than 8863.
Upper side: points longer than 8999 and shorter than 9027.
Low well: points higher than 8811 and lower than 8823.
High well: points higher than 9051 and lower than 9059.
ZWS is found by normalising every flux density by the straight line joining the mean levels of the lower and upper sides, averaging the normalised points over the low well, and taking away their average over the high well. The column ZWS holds -0.22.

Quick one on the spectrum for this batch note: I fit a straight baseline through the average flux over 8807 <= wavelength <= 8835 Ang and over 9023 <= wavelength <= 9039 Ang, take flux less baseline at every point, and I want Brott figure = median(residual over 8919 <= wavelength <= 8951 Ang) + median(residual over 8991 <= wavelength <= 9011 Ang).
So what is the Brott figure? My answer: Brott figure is 4.7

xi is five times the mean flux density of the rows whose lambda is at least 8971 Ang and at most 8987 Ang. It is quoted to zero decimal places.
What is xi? 194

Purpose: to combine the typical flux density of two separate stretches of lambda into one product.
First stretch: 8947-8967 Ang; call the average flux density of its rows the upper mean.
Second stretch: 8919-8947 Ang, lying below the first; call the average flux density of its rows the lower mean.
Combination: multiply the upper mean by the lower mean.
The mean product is 1219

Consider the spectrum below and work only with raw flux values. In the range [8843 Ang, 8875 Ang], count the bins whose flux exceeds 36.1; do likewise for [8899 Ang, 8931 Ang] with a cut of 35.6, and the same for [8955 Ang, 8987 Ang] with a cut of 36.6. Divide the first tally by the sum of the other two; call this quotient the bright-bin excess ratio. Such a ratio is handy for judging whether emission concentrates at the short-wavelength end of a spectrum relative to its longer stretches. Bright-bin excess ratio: 0.75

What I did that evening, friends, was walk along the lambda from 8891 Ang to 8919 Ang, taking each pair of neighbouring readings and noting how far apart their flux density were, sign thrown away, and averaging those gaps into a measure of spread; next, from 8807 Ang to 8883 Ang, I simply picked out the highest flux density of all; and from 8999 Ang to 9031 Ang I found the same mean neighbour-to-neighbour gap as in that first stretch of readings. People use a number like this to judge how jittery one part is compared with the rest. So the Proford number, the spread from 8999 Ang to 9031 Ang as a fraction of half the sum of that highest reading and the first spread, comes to 0.213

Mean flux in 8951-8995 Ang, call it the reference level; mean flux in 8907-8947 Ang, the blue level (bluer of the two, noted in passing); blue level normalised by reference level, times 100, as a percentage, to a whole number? 96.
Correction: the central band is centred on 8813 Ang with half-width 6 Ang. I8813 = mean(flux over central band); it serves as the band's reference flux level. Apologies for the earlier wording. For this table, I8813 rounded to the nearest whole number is 35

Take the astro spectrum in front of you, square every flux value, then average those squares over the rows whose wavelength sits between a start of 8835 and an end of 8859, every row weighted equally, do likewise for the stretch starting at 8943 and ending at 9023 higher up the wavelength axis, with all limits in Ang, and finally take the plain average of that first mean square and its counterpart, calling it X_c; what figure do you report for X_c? 1446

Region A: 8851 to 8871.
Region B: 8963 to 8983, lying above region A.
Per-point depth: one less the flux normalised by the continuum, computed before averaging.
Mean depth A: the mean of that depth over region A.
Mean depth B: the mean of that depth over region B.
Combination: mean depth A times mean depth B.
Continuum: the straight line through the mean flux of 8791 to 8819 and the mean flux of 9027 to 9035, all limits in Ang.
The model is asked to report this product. 0.000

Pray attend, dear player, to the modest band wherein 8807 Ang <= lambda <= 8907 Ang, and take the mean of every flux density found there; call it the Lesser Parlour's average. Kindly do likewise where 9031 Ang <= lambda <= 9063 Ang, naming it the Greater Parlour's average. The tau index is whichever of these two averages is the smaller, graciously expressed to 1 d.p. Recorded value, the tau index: 36.1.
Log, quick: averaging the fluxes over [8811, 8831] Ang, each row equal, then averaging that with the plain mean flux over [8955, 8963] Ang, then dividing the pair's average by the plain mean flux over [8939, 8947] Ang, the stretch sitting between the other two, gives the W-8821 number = 1.269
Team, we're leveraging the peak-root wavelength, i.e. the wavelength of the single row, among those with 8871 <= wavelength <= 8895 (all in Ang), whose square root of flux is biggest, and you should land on 8873.0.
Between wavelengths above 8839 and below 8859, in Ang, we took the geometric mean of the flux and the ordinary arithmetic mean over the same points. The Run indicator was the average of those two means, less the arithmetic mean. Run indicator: -0.027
